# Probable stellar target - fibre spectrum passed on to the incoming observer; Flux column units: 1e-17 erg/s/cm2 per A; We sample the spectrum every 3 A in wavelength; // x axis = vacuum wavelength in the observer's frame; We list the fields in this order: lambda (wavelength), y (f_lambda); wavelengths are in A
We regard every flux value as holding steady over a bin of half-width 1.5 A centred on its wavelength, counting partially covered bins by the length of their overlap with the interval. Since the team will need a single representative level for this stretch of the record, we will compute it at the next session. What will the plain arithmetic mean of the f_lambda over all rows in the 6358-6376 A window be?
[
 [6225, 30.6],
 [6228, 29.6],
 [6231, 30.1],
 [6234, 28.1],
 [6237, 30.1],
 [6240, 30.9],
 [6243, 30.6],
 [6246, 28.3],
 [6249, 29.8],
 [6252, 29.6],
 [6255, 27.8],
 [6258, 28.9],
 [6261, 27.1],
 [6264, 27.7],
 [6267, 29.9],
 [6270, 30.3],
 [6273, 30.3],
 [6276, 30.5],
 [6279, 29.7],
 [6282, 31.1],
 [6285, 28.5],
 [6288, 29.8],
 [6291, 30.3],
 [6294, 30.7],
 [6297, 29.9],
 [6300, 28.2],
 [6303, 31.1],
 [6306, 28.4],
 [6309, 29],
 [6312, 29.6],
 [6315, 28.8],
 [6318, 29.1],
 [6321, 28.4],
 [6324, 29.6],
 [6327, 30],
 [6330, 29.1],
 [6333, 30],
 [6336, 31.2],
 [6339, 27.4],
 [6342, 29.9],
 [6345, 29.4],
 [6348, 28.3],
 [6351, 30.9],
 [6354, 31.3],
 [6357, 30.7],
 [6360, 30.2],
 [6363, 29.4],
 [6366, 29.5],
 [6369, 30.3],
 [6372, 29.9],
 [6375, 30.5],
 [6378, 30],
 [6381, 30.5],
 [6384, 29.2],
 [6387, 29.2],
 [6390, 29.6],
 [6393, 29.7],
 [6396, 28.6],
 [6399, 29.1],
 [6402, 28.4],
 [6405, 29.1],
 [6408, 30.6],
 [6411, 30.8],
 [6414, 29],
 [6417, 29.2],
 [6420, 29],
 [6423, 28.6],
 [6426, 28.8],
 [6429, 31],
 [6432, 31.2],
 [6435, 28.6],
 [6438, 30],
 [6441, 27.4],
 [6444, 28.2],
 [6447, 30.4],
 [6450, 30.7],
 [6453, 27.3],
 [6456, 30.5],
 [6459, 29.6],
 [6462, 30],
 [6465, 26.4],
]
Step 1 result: 30.0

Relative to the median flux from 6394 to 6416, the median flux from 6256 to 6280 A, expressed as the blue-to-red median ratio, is 1.02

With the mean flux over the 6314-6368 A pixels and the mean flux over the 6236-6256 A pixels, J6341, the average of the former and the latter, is 29.6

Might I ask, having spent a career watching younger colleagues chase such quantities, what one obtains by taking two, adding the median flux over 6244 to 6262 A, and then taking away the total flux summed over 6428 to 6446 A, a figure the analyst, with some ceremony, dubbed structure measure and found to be -146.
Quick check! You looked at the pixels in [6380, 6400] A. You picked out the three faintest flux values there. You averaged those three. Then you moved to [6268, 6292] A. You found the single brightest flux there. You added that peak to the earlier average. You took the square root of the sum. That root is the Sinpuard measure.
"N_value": 7.75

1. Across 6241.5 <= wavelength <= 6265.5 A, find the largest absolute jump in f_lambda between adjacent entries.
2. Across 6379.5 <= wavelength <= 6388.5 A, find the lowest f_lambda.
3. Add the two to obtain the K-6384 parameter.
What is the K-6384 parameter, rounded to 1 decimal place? 31.5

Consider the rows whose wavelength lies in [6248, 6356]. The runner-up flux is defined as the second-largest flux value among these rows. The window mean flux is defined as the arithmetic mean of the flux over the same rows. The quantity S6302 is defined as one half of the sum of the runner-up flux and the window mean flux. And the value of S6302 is 30.3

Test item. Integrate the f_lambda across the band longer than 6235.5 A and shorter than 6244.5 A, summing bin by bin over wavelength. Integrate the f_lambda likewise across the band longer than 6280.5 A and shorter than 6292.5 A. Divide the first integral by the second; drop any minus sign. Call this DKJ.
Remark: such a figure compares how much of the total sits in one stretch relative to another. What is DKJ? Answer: 0.77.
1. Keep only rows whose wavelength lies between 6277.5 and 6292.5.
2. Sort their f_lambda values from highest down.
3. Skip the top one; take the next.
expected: 30.3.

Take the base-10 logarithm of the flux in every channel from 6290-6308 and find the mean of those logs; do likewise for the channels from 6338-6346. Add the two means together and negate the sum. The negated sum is -2.93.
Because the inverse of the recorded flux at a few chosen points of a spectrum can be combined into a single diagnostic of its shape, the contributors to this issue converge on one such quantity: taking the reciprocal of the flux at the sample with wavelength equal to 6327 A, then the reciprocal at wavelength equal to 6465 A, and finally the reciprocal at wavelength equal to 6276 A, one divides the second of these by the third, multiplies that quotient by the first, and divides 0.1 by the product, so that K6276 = 2.6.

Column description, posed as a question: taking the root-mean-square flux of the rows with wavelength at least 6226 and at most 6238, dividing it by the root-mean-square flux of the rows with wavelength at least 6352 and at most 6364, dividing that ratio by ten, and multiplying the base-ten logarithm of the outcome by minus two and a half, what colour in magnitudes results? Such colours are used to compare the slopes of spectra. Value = 2.53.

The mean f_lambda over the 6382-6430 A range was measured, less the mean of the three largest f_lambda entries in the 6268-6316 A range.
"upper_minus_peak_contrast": -1.60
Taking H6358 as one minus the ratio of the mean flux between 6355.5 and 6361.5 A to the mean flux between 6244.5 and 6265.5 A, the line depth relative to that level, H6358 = -0.070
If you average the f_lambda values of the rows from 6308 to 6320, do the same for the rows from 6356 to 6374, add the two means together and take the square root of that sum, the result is 7.69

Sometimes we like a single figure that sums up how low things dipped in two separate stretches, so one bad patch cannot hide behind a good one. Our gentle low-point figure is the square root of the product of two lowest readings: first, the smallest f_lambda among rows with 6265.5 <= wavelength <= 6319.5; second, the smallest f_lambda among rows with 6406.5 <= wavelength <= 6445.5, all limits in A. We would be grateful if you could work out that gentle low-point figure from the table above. 27.8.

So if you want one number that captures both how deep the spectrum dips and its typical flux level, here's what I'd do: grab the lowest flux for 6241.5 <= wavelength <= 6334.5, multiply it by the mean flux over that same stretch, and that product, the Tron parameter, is 797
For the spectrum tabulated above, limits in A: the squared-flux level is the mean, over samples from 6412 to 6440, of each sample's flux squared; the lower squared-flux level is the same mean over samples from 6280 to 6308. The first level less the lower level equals -17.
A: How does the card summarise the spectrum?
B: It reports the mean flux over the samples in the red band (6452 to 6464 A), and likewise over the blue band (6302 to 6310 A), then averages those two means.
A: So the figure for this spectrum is 29.4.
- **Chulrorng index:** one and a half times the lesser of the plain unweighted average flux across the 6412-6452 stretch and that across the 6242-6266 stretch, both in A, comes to 43.1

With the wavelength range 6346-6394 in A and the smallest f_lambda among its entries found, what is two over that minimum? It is 0.0707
